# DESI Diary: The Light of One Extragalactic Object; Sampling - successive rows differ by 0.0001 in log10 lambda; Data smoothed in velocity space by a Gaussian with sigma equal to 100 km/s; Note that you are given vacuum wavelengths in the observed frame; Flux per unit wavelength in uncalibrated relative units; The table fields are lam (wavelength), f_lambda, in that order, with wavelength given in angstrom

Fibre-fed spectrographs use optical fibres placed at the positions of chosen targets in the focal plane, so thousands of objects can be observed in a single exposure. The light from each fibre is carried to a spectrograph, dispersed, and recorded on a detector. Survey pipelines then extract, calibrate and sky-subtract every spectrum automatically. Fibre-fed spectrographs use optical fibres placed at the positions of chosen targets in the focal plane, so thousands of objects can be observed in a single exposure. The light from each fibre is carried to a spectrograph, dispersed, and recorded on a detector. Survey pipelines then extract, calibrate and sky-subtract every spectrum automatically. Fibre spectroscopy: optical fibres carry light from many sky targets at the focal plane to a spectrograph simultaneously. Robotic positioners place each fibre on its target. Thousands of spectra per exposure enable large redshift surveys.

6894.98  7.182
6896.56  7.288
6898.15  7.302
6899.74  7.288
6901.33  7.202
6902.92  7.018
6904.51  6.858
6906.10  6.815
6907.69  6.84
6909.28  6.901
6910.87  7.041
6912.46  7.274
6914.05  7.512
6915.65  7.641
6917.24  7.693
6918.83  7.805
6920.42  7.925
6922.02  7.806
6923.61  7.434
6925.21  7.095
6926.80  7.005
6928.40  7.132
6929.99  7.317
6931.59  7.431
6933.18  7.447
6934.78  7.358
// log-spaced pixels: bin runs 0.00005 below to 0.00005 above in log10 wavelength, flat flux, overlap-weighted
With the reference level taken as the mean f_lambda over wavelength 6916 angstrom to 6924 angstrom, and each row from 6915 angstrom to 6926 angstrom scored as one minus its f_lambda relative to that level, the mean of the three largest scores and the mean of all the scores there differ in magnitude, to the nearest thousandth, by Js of 0.031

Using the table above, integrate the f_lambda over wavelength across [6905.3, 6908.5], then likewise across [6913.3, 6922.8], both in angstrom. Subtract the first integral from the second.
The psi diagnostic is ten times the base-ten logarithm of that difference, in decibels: 17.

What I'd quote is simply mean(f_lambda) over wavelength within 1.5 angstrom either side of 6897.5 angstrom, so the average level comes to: 7.29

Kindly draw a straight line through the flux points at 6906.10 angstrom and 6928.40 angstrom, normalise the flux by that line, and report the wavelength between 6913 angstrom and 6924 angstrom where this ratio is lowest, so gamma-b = 6923.61 angstrom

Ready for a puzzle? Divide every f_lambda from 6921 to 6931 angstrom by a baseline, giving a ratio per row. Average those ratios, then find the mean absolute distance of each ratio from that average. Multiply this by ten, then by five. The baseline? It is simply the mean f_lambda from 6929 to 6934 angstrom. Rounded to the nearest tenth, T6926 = 1.5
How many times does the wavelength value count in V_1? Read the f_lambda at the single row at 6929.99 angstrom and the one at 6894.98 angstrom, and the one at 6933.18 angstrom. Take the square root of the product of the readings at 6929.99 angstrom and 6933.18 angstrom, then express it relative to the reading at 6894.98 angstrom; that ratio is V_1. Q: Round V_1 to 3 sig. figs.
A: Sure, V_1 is 1.03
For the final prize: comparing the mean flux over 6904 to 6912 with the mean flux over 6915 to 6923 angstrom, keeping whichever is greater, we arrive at 7.77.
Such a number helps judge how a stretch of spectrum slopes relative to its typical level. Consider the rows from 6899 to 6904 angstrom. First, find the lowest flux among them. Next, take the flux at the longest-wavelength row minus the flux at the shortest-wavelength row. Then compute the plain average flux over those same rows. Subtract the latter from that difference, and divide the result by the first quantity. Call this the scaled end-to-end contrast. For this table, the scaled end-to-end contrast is -1.06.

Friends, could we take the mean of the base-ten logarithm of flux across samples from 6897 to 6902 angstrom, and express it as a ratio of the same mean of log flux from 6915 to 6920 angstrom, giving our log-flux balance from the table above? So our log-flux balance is 0.97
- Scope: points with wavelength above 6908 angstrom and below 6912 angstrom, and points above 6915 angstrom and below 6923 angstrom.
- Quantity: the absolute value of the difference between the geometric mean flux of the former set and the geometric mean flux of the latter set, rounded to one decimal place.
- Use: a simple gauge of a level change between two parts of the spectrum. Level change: 0.8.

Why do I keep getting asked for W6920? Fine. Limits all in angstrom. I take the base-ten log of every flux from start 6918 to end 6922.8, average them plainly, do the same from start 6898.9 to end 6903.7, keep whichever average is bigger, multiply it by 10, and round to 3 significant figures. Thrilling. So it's 8.95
